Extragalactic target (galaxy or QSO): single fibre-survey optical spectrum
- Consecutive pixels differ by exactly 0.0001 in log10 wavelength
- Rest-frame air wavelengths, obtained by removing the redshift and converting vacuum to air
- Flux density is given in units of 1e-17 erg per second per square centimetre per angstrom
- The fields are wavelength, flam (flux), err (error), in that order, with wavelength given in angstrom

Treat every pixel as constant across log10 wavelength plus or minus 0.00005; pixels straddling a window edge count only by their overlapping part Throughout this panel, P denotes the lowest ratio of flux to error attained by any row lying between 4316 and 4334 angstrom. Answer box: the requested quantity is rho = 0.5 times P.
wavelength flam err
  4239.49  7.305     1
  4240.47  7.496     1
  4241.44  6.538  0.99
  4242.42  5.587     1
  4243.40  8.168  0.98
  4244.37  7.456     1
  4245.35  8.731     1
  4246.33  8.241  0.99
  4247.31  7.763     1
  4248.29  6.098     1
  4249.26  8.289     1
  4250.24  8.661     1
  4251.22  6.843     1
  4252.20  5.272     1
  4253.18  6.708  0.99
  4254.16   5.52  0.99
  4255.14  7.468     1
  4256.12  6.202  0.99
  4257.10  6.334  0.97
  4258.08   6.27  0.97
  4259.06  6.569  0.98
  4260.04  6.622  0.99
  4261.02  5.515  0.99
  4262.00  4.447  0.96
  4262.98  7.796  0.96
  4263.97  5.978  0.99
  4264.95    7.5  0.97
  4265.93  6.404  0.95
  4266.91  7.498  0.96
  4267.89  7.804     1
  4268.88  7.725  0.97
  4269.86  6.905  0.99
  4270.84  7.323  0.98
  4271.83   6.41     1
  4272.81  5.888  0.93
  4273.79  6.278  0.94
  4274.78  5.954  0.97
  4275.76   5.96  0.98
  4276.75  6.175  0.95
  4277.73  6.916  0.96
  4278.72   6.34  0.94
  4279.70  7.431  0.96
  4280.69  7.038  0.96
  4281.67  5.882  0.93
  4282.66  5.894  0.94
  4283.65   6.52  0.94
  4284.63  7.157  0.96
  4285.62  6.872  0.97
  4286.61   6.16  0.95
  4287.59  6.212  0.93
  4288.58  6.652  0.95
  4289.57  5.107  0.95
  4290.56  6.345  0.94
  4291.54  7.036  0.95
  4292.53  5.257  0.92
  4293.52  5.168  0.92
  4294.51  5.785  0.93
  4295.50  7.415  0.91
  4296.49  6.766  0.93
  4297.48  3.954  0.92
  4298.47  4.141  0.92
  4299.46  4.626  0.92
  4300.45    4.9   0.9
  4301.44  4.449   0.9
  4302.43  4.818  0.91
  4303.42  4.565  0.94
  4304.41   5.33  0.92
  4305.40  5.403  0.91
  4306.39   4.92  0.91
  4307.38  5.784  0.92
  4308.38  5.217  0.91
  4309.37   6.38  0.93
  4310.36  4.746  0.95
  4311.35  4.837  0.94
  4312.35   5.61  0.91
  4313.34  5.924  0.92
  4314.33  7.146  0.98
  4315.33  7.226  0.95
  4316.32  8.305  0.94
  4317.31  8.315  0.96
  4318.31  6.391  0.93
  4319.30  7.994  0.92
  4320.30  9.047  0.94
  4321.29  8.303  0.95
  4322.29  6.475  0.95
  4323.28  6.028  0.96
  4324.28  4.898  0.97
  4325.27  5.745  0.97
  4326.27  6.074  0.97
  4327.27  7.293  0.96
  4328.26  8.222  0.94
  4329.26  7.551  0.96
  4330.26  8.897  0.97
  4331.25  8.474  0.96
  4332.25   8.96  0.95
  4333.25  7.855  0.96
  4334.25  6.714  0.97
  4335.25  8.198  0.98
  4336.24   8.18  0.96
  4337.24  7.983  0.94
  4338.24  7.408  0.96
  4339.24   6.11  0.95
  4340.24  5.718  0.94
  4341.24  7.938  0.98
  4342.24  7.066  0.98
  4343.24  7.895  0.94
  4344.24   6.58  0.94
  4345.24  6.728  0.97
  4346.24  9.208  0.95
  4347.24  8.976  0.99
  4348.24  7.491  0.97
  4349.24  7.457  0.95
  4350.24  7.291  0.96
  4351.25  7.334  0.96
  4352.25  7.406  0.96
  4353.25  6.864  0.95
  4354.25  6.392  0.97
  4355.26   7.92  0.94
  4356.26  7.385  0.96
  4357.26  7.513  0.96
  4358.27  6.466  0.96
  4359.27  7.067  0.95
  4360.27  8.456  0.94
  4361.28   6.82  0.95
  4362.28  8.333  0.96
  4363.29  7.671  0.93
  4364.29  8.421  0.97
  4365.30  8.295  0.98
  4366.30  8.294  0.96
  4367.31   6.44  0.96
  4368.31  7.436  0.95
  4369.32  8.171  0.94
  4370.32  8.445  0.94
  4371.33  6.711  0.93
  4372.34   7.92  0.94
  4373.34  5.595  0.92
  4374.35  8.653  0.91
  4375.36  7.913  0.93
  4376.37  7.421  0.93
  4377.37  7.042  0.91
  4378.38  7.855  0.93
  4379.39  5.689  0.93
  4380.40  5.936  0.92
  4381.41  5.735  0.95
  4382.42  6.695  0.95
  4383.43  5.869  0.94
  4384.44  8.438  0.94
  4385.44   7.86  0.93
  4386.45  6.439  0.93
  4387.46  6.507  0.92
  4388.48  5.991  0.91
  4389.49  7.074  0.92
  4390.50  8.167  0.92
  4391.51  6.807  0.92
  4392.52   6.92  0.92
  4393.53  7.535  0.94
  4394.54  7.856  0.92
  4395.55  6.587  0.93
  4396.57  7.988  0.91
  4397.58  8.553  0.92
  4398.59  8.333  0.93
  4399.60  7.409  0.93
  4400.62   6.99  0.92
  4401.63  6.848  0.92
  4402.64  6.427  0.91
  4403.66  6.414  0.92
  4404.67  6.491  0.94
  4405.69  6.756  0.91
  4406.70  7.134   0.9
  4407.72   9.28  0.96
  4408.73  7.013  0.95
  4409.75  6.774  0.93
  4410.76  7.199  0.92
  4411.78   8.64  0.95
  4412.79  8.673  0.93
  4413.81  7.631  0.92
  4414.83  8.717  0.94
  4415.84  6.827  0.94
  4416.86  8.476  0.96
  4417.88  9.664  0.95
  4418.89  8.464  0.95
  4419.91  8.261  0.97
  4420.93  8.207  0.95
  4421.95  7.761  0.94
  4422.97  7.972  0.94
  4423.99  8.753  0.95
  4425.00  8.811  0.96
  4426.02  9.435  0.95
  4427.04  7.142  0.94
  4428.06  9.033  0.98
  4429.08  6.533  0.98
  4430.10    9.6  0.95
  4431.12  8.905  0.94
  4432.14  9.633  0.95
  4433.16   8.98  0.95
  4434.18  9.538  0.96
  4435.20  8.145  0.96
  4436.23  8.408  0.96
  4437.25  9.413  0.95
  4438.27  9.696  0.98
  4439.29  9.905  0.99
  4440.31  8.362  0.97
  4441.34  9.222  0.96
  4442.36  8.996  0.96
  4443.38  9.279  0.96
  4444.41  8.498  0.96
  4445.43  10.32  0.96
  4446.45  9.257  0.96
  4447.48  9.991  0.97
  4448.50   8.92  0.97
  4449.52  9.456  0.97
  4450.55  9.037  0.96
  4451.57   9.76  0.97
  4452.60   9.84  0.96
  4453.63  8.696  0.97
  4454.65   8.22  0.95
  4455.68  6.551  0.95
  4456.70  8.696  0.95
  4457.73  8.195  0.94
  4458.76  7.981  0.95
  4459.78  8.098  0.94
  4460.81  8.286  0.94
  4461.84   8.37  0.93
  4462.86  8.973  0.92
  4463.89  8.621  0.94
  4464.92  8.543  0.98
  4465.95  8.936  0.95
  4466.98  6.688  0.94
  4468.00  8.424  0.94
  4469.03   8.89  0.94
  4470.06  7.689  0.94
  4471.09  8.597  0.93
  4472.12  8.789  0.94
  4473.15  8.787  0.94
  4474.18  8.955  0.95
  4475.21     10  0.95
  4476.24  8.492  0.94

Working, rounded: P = 5.0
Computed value 2.5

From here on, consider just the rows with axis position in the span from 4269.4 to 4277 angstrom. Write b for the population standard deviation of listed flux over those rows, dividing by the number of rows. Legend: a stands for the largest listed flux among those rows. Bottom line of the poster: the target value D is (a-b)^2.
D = 46.9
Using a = 7.323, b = 0.5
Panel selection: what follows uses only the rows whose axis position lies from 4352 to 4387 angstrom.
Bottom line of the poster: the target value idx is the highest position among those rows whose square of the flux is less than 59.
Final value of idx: 4386.45 angstrom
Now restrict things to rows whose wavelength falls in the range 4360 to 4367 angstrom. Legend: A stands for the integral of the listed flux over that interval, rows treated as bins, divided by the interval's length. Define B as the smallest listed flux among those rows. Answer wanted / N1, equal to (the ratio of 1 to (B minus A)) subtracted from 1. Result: 1.86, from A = 8.0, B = 6.82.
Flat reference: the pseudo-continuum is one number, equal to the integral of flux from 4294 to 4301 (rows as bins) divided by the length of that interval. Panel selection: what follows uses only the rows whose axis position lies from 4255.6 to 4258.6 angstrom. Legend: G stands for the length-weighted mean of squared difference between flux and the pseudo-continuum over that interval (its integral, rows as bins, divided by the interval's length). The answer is 0.9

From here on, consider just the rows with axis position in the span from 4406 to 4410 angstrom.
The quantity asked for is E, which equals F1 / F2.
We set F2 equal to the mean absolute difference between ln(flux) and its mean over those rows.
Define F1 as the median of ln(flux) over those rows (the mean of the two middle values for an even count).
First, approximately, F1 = 1.96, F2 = 0.11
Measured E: 18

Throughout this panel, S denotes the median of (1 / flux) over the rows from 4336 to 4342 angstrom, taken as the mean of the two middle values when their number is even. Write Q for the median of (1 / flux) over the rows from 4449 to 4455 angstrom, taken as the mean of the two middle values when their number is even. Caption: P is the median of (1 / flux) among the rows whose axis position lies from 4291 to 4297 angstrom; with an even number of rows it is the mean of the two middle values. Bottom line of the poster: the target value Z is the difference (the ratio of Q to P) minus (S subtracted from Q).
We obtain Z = 0.7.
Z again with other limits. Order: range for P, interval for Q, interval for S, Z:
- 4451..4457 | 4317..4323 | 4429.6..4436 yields 1.1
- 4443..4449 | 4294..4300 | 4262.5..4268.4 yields 1.7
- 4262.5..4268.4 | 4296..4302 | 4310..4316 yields 1.6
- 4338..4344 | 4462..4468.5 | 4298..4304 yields 0.9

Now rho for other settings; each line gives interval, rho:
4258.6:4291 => 2.3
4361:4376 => 3.0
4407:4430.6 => 3.3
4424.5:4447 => 3.3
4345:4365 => 3.3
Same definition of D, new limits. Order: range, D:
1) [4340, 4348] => 65.2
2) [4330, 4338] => 68.9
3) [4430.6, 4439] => 83.8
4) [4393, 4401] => 62.9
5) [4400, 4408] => 70.5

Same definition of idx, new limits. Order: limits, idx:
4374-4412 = 4410.76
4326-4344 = 4342.24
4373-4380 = 4379.39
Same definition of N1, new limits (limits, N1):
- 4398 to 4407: 2.73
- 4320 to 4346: 1.41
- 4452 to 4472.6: 1.55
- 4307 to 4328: 1.54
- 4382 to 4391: 1.88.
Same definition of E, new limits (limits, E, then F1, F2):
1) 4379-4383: 32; 1.76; 0.05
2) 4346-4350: 21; 2.10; 0.10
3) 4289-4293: 14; 1.75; 0.13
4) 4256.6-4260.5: 82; 1.86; 0.02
